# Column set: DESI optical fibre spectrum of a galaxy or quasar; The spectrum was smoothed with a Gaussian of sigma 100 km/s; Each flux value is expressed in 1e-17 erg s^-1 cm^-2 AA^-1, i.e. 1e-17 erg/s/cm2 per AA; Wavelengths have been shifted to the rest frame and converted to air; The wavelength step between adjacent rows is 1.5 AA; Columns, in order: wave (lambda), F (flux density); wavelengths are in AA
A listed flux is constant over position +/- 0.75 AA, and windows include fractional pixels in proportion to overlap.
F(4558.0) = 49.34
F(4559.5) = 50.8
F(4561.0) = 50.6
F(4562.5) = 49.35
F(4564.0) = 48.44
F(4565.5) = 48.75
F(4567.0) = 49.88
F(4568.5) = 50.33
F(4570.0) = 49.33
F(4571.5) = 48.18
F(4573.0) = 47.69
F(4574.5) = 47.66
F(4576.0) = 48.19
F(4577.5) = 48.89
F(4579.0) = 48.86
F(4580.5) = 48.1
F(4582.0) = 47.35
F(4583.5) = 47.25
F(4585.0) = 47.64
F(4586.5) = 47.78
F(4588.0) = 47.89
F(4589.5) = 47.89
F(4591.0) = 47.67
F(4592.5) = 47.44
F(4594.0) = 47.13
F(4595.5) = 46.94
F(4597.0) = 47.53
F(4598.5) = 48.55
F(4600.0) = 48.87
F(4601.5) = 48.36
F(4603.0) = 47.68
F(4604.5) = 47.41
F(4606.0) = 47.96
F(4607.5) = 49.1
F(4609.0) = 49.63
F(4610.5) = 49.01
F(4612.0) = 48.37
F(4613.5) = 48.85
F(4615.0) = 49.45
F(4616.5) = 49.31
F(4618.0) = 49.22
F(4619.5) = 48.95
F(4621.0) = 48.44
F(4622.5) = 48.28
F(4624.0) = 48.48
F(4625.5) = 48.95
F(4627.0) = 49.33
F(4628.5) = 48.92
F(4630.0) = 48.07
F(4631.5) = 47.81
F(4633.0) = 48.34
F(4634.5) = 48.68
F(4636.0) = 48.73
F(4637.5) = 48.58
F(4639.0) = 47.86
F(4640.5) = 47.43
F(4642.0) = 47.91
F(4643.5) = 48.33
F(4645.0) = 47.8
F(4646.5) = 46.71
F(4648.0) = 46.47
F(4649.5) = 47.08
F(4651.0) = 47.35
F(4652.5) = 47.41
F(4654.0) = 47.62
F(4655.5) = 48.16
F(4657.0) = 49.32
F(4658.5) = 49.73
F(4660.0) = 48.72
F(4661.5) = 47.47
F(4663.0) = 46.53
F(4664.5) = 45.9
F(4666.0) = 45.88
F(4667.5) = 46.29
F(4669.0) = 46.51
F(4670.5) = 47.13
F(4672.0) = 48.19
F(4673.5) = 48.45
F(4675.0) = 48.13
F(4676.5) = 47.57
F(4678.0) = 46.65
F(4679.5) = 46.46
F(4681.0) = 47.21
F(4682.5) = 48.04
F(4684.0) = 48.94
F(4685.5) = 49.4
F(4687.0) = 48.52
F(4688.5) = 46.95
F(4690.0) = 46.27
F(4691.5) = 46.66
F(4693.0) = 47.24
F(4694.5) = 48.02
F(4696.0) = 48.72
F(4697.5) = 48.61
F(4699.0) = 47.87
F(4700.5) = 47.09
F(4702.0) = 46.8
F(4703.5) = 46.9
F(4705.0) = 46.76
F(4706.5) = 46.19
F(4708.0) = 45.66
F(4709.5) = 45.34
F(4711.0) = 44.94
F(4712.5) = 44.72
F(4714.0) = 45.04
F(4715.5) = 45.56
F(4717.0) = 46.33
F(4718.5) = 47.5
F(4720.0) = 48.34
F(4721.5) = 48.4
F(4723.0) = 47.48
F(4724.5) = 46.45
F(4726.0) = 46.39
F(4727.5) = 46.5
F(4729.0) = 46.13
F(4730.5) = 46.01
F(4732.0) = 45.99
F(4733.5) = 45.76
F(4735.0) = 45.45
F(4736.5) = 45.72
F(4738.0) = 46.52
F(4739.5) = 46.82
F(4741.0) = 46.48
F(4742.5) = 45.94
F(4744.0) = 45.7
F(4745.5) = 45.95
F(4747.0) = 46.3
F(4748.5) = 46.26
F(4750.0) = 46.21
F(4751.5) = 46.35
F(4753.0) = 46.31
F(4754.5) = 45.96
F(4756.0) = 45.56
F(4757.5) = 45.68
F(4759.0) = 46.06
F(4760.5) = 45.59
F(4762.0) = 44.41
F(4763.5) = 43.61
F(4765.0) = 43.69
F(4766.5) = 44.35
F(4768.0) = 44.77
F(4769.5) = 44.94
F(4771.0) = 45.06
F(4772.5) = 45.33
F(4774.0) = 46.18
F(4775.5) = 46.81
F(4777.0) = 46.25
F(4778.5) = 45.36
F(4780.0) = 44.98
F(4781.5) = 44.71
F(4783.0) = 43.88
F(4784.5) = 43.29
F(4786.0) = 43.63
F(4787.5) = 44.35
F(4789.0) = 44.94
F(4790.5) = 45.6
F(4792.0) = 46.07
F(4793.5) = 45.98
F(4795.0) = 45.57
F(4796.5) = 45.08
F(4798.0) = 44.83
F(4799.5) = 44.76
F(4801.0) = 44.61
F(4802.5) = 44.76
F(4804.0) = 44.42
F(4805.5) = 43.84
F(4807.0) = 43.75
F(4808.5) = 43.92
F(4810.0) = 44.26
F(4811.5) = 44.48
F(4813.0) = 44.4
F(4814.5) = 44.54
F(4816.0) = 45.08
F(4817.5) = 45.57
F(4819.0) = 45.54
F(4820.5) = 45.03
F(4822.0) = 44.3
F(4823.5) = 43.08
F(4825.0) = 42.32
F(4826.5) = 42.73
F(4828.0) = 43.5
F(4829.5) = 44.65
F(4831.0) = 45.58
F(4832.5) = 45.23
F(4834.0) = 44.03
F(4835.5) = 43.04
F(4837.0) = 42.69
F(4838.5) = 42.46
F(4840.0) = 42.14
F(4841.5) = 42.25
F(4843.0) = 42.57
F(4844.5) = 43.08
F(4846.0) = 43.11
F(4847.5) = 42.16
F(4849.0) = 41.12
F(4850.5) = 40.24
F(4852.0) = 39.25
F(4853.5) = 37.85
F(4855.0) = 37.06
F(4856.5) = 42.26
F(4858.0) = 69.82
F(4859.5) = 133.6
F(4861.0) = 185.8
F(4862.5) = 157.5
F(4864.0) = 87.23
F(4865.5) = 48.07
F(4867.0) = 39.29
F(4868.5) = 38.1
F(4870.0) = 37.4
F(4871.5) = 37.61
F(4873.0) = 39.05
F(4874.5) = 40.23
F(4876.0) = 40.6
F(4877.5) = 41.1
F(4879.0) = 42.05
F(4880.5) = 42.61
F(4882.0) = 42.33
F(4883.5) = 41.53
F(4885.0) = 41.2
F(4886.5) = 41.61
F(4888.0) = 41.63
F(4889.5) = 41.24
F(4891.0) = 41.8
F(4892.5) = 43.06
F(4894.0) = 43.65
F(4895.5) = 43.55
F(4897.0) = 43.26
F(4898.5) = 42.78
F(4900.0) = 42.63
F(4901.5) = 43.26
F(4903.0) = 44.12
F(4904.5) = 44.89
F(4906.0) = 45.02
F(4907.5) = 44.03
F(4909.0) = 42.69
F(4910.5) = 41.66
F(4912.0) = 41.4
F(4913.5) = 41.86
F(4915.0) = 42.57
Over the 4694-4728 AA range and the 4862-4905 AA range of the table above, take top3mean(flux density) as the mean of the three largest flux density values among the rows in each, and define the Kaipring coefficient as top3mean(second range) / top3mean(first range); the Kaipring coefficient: 2.0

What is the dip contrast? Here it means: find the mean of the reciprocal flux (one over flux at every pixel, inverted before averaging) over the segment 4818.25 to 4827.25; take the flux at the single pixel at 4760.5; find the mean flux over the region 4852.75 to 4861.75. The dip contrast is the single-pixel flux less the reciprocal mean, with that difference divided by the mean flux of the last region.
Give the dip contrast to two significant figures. 0.54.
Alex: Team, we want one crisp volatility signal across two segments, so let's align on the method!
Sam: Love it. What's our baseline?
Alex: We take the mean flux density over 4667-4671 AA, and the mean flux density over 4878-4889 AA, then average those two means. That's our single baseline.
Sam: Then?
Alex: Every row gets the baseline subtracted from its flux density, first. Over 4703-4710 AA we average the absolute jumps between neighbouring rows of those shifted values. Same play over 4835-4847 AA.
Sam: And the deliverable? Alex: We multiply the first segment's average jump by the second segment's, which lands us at 0.10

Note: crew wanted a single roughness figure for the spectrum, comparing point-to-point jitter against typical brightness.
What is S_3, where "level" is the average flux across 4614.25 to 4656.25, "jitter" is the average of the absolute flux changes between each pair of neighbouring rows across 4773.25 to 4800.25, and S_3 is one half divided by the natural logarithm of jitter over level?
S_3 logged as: -0.109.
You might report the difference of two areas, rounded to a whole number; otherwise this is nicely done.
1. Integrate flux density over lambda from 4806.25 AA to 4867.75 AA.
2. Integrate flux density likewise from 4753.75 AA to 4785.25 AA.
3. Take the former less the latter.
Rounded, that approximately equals 1857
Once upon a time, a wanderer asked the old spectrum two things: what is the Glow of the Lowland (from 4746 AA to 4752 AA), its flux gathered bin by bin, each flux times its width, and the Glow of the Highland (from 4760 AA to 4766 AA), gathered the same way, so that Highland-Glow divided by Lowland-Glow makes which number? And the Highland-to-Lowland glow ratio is 0.96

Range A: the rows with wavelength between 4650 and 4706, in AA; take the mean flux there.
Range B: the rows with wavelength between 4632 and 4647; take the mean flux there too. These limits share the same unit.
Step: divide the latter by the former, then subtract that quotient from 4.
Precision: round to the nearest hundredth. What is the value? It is 2.99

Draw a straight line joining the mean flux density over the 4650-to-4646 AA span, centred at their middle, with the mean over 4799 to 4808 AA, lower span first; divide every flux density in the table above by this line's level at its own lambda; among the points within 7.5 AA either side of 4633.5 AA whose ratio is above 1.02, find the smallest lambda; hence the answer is 4627.0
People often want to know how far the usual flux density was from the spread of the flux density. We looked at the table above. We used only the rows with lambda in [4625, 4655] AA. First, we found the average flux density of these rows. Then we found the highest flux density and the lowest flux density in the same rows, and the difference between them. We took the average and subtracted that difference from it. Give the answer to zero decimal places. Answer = 45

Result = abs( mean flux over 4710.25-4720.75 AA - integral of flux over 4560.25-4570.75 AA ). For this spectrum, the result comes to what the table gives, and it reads 474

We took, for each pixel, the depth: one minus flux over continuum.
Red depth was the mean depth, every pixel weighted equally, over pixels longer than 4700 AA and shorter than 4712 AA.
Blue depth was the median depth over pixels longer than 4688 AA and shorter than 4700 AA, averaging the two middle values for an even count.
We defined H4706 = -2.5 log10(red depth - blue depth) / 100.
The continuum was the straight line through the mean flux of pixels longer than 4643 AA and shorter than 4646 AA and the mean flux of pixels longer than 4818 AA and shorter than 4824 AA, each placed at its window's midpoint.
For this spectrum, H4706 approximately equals 0.040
